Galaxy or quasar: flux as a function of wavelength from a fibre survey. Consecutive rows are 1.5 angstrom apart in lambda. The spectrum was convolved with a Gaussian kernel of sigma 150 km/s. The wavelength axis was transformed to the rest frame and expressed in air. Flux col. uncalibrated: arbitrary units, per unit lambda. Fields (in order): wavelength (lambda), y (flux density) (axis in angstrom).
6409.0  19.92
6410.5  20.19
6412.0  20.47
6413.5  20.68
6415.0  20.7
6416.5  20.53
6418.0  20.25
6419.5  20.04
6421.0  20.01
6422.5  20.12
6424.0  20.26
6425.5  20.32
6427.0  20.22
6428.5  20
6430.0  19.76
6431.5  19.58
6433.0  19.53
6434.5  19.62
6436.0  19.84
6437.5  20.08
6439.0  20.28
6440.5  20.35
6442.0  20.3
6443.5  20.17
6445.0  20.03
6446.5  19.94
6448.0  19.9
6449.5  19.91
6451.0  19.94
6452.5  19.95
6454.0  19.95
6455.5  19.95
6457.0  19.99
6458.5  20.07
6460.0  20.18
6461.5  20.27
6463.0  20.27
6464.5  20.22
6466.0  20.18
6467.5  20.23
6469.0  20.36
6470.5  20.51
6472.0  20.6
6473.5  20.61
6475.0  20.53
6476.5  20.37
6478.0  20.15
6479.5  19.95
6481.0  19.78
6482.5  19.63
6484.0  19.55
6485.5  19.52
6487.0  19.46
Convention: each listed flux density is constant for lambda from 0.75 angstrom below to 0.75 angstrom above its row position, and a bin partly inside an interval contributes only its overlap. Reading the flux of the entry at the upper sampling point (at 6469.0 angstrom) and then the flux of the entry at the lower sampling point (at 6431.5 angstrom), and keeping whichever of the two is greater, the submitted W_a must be 20.36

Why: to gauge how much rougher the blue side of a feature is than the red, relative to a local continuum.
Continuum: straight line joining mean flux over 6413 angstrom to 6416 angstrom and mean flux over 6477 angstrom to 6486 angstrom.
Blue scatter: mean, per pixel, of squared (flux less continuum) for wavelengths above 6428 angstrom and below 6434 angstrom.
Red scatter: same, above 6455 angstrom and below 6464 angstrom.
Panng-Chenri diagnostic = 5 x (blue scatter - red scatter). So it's 2.8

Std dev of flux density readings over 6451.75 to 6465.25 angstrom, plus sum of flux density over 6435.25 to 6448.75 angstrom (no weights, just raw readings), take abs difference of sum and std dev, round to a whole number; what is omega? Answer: 181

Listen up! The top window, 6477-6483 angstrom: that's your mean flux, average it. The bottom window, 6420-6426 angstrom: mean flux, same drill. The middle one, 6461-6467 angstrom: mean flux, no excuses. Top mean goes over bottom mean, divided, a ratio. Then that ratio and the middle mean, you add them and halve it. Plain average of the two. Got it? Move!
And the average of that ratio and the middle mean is 10.61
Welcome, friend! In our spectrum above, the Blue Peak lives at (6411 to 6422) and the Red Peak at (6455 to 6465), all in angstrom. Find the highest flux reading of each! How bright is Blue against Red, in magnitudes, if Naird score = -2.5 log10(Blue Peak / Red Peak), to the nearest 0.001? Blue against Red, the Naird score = -0.023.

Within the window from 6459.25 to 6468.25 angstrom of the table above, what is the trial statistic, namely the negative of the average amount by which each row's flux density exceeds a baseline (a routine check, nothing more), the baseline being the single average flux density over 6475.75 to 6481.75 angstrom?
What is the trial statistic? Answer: -0.16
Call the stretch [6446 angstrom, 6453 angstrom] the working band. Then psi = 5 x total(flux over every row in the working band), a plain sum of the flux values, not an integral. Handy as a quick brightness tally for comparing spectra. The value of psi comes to 498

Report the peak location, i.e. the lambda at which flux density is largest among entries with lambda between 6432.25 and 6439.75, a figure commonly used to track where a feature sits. 6439.0 angstrom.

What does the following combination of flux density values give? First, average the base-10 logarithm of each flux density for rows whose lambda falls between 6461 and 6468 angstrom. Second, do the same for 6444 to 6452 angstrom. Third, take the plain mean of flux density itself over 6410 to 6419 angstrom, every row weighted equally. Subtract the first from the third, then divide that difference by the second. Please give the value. 14.7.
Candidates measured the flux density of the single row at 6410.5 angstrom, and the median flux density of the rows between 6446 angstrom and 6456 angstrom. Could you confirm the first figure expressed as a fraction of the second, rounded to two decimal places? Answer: 1.01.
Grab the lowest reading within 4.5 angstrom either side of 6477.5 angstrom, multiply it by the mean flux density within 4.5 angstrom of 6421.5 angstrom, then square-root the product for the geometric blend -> 20.0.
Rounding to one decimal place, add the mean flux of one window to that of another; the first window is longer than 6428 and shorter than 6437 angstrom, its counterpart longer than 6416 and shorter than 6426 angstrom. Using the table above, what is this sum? 39.9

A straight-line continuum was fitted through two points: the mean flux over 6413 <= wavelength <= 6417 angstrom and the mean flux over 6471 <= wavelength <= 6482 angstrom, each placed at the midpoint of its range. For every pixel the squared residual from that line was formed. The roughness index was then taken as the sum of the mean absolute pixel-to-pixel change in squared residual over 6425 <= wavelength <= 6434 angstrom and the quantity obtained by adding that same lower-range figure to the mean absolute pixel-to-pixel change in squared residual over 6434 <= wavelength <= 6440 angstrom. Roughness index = 0.6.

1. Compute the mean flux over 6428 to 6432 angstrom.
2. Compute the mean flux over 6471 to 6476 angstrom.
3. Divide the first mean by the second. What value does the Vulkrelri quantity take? 0.96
